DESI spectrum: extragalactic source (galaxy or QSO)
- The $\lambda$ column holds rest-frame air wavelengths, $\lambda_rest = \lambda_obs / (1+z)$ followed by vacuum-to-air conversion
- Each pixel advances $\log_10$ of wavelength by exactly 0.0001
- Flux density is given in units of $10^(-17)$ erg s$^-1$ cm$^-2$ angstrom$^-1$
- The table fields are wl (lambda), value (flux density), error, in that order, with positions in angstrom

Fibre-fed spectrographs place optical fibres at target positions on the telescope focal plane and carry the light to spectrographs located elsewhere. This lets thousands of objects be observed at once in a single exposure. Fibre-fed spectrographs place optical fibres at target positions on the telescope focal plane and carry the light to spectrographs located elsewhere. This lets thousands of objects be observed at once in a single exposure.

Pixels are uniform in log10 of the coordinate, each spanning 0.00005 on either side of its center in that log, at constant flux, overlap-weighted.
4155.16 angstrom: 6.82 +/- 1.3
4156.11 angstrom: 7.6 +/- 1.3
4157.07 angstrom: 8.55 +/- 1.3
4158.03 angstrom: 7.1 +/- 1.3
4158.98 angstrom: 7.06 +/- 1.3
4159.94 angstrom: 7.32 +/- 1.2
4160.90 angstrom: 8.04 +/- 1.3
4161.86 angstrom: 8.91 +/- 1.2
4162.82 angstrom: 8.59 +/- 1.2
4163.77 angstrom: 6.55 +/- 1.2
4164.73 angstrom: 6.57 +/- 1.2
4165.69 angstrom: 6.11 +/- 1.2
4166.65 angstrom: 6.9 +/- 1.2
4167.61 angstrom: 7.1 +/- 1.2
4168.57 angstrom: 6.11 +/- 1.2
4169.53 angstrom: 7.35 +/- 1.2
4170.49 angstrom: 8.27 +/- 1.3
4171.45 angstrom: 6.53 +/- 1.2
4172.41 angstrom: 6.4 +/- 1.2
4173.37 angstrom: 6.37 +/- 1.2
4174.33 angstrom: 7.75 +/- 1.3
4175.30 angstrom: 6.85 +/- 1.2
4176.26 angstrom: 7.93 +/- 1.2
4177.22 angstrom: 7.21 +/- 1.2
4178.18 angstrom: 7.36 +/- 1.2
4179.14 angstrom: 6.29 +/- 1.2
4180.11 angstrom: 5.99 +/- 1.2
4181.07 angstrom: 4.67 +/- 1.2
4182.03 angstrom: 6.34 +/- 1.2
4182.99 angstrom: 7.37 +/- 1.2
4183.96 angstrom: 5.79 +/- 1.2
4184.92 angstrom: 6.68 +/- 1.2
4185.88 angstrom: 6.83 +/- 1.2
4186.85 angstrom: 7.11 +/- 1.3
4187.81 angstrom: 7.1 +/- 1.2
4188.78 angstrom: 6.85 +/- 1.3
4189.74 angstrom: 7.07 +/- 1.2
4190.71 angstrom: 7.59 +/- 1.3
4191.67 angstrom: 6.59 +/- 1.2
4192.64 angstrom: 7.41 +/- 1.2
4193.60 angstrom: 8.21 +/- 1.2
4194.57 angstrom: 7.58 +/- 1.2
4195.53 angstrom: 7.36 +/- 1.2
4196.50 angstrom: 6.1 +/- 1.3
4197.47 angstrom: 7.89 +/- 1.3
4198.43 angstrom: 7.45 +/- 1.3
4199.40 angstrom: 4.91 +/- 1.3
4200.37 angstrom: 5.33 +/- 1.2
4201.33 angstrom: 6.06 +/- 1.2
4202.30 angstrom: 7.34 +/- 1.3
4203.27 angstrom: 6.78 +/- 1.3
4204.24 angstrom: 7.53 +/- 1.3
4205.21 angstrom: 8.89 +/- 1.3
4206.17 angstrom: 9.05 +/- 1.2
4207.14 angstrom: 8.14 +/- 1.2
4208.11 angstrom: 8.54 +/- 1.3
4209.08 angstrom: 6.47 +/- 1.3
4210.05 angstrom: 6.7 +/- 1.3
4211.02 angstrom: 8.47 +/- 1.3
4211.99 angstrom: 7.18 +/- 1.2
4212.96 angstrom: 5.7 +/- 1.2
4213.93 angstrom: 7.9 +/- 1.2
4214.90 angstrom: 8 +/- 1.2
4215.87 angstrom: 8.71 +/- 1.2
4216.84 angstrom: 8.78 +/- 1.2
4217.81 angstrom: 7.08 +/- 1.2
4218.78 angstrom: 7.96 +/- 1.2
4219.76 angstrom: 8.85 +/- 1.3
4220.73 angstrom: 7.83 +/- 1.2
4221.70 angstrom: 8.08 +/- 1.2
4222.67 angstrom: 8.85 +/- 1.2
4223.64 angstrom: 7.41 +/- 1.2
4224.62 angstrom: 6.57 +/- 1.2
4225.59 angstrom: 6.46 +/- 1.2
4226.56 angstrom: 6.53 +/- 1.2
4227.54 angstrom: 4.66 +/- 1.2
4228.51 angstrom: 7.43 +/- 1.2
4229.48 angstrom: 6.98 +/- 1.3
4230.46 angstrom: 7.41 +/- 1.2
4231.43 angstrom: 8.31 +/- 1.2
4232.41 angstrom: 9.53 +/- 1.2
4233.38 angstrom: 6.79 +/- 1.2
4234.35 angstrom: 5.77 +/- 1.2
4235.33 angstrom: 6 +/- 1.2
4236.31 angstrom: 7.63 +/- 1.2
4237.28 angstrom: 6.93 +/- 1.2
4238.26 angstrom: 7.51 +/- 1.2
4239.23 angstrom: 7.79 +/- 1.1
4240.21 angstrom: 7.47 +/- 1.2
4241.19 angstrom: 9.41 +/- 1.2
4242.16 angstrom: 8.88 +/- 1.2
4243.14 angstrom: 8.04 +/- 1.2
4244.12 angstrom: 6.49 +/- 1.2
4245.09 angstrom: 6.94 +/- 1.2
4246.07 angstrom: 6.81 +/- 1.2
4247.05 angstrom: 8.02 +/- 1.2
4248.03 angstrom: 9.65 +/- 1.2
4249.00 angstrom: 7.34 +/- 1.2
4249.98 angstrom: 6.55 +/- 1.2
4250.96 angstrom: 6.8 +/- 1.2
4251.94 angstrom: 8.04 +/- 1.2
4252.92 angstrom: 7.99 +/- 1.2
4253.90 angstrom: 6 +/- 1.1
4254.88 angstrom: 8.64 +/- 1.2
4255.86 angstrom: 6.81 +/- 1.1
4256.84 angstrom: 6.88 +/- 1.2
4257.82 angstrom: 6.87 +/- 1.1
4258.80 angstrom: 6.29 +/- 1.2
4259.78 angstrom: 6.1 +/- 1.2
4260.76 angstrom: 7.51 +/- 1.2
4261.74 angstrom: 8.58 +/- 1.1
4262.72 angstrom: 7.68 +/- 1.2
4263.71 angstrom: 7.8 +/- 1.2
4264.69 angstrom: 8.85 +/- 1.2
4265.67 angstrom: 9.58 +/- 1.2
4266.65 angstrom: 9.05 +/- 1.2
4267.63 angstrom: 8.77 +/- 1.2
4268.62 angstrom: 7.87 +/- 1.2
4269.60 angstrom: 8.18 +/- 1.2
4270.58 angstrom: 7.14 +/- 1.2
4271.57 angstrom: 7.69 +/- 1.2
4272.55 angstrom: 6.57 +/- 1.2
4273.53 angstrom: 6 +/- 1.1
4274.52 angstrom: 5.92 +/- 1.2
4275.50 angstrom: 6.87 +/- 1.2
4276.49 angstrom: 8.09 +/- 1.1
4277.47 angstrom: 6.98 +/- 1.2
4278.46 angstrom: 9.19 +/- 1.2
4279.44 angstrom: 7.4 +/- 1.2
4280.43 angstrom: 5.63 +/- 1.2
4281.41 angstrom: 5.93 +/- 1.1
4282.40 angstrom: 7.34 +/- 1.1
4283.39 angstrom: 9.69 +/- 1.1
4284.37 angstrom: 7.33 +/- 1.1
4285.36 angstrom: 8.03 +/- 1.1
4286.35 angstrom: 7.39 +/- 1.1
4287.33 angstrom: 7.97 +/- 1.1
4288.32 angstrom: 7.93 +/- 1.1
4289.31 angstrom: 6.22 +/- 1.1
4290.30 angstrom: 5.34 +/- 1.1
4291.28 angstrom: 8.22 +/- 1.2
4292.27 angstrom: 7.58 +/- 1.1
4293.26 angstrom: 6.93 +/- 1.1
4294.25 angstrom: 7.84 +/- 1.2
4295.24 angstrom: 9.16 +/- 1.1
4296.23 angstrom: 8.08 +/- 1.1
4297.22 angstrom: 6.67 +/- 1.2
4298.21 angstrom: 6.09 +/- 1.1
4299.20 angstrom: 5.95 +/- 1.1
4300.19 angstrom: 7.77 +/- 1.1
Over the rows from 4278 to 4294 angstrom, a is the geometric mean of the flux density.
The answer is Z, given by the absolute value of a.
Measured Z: 7.29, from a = 7.29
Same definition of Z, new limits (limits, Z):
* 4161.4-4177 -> 7.09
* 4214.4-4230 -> 7.42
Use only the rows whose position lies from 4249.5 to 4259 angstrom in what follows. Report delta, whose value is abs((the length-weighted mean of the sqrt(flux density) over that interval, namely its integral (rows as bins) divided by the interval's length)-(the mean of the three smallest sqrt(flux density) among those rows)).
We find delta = 0.16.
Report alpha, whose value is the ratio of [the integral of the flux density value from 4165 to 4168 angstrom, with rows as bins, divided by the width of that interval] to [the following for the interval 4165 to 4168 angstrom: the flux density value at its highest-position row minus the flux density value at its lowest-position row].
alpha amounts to 7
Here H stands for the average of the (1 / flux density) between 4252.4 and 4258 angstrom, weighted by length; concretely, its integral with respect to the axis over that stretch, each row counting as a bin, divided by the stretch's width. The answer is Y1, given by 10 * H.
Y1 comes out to 1.40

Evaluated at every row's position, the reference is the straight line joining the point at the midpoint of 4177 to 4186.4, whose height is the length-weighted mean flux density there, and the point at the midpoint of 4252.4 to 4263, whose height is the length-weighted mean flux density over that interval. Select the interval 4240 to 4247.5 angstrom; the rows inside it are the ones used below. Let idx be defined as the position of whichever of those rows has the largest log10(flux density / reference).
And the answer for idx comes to 4241.19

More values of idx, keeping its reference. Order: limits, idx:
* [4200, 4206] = 4205.21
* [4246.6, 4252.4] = 4248.03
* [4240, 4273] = 4248.03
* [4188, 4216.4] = 4206.17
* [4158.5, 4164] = 4161.86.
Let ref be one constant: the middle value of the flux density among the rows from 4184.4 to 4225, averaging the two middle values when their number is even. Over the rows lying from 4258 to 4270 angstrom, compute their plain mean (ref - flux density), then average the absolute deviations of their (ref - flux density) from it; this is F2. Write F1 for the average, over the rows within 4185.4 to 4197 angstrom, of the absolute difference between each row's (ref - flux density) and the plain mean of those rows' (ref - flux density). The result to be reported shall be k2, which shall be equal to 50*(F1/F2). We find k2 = 25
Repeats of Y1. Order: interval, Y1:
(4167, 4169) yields 1.51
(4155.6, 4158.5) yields 1.30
